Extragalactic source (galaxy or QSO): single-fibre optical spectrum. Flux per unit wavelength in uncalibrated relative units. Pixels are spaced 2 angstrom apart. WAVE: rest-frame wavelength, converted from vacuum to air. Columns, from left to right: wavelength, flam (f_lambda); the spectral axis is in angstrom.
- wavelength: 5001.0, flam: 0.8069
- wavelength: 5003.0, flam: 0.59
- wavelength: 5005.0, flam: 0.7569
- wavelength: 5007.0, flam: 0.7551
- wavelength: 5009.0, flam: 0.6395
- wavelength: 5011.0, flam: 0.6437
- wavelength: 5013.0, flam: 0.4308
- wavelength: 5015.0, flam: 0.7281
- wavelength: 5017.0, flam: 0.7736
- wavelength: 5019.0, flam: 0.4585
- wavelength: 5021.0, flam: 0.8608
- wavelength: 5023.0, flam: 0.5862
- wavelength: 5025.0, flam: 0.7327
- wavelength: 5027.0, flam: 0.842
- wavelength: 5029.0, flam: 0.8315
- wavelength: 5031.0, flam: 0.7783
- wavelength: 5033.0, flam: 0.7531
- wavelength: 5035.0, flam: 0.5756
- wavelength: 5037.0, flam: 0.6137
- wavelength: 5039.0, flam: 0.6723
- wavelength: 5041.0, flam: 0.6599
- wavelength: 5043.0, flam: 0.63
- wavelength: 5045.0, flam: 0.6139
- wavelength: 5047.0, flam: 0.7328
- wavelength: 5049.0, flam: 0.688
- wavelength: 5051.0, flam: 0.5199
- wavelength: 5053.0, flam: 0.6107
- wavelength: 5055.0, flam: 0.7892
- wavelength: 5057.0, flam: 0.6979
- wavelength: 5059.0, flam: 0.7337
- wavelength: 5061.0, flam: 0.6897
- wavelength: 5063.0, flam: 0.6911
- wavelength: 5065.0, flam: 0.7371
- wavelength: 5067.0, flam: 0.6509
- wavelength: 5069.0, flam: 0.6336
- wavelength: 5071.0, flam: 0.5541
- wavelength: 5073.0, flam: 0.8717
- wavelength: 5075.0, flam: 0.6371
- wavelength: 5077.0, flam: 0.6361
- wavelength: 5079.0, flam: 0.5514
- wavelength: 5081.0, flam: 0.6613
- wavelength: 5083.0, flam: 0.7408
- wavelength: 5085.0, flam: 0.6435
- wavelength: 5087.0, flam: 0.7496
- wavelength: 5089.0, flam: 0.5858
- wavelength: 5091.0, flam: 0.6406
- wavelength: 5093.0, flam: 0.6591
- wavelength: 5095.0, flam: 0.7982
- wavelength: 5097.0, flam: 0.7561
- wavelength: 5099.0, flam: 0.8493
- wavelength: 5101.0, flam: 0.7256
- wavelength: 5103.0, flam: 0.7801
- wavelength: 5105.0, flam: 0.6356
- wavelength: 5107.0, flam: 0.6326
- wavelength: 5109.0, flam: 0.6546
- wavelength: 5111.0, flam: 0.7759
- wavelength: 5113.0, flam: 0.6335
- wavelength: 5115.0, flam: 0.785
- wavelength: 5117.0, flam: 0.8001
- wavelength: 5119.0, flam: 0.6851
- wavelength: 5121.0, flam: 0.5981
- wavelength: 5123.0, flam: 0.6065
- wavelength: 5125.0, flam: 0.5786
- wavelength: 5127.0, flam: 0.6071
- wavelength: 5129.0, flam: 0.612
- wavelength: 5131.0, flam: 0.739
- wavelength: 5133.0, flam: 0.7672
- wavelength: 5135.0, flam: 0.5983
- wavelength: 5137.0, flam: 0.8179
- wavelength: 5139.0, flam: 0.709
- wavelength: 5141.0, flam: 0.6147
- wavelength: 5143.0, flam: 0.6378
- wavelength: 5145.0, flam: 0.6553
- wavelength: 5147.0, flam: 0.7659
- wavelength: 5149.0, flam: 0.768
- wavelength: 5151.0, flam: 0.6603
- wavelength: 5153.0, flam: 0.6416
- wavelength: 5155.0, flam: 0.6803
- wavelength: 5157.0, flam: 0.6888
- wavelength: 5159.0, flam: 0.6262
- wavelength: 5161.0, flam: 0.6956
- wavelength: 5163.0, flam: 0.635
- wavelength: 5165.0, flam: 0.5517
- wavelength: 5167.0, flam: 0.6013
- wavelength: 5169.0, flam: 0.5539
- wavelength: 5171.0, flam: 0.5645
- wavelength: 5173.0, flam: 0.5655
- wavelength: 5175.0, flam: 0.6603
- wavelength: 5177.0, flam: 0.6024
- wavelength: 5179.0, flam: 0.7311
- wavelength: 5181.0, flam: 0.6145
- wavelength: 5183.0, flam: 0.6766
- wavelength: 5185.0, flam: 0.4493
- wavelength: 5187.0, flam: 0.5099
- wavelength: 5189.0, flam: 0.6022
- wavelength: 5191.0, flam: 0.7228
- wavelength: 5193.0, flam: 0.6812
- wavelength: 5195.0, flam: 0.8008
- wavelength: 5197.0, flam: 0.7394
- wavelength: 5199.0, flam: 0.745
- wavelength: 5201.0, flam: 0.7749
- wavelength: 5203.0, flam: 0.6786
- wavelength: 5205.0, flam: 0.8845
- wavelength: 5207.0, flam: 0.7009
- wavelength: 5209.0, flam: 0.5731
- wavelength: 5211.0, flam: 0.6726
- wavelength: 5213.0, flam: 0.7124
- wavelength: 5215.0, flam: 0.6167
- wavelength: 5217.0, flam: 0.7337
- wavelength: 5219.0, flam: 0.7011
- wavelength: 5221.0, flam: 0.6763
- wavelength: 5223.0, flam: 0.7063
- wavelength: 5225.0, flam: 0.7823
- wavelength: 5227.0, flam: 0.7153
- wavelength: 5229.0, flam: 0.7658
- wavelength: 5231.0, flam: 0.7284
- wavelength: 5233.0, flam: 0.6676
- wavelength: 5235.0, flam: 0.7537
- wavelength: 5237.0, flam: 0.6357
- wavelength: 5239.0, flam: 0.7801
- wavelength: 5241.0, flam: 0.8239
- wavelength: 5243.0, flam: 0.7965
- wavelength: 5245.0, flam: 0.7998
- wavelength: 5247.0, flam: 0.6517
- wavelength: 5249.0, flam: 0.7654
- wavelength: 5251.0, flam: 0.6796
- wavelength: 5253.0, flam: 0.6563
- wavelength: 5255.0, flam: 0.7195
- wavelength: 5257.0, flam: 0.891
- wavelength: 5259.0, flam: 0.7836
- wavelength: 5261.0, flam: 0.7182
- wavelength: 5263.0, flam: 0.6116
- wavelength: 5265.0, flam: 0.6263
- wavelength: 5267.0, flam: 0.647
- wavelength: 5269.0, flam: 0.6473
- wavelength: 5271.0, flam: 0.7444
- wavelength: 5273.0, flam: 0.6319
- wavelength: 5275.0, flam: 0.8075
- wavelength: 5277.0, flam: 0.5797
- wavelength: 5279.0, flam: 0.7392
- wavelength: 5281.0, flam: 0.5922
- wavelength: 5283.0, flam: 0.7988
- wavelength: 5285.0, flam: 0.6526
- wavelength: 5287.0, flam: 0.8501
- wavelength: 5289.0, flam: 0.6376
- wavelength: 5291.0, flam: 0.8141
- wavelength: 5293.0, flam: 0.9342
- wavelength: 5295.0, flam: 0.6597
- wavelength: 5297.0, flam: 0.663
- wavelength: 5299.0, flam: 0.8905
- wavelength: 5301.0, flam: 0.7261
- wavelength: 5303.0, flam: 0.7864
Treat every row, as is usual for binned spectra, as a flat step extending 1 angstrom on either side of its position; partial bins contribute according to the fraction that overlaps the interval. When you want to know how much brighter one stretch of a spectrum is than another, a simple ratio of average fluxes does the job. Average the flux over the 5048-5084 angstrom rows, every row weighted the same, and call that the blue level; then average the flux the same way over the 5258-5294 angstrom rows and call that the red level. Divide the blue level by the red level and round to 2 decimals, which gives 0.94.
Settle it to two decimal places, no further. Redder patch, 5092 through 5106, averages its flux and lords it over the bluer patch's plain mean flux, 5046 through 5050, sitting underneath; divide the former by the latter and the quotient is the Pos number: 1.05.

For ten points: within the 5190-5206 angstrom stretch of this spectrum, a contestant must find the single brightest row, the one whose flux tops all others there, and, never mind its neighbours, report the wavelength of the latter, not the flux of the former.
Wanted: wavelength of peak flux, 5205.0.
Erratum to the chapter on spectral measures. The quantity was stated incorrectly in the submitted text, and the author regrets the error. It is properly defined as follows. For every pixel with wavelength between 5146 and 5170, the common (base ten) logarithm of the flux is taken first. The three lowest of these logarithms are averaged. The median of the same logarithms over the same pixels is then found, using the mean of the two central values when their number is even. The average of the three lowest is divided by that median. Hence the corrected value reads 1.32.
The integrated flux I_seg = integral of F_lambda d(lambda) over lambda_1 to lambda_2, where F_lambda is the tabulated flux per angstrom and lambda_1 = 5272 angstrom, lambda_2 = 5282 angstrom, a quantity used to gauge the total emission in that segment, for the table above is 6.70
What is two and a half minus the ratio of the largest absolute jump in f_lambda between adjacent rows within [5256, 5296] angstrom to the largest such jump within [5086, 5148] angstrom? 1.25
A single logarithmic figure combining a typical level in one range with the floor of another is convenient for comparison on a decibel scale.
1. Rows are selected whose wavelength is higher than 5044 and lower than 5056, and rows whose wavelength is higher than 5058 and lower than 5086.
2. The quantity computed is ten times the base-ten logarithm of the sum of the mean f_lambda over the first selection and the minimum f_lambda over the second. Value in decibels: 0.83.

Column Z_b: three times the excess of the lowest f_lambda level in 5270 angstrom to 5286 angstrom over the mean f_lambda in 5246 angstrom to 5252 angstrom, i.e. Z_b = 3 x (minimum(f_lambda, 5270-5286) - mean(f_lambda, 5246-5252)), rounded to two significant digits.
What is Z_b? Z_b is -0.36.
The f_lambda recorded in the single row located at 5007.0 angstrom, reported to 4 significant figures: 0.7551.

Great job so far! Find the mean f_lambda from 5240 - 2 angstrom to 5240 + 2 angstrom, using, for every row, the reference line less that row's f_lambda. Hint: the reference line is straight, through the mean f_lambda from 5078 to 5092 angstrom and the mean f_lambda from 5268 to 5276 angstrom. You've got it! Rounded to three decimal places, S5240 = -0.104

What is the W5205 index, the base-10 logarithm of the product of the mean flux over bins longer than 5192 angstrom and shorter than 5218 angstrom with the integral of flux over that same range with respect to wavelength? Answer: 1.13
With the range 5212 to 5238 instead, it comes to 1.11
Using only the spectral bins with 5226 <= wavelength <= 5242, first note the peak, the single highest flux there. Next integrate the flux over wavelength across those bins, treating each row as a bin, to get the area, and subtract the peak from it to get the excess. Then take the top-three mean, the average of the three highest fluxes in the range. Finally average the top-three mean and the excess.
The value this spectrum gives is 5.85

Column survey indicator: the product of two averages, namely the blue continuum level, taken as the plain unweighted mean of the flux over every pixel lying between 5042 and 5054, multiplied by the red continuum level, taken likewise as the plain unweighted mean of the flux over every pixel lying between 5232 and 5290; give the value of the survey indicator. 0.45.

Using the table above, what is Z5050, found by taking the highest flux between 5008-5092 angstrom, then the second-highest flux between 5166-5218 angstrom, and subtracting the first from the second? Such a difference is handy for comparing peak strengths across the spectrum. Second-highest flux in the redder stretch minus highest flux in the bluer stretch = -0.07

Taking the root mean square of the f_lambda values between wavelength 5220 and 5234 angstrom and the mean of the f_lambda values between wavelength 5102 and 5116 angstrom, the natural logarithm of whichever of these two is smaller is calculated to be -0.36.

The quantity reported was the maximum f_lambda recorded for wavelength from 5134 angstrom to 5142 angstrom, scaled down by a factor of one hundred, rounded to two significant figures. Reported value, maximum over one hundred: 0.0082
